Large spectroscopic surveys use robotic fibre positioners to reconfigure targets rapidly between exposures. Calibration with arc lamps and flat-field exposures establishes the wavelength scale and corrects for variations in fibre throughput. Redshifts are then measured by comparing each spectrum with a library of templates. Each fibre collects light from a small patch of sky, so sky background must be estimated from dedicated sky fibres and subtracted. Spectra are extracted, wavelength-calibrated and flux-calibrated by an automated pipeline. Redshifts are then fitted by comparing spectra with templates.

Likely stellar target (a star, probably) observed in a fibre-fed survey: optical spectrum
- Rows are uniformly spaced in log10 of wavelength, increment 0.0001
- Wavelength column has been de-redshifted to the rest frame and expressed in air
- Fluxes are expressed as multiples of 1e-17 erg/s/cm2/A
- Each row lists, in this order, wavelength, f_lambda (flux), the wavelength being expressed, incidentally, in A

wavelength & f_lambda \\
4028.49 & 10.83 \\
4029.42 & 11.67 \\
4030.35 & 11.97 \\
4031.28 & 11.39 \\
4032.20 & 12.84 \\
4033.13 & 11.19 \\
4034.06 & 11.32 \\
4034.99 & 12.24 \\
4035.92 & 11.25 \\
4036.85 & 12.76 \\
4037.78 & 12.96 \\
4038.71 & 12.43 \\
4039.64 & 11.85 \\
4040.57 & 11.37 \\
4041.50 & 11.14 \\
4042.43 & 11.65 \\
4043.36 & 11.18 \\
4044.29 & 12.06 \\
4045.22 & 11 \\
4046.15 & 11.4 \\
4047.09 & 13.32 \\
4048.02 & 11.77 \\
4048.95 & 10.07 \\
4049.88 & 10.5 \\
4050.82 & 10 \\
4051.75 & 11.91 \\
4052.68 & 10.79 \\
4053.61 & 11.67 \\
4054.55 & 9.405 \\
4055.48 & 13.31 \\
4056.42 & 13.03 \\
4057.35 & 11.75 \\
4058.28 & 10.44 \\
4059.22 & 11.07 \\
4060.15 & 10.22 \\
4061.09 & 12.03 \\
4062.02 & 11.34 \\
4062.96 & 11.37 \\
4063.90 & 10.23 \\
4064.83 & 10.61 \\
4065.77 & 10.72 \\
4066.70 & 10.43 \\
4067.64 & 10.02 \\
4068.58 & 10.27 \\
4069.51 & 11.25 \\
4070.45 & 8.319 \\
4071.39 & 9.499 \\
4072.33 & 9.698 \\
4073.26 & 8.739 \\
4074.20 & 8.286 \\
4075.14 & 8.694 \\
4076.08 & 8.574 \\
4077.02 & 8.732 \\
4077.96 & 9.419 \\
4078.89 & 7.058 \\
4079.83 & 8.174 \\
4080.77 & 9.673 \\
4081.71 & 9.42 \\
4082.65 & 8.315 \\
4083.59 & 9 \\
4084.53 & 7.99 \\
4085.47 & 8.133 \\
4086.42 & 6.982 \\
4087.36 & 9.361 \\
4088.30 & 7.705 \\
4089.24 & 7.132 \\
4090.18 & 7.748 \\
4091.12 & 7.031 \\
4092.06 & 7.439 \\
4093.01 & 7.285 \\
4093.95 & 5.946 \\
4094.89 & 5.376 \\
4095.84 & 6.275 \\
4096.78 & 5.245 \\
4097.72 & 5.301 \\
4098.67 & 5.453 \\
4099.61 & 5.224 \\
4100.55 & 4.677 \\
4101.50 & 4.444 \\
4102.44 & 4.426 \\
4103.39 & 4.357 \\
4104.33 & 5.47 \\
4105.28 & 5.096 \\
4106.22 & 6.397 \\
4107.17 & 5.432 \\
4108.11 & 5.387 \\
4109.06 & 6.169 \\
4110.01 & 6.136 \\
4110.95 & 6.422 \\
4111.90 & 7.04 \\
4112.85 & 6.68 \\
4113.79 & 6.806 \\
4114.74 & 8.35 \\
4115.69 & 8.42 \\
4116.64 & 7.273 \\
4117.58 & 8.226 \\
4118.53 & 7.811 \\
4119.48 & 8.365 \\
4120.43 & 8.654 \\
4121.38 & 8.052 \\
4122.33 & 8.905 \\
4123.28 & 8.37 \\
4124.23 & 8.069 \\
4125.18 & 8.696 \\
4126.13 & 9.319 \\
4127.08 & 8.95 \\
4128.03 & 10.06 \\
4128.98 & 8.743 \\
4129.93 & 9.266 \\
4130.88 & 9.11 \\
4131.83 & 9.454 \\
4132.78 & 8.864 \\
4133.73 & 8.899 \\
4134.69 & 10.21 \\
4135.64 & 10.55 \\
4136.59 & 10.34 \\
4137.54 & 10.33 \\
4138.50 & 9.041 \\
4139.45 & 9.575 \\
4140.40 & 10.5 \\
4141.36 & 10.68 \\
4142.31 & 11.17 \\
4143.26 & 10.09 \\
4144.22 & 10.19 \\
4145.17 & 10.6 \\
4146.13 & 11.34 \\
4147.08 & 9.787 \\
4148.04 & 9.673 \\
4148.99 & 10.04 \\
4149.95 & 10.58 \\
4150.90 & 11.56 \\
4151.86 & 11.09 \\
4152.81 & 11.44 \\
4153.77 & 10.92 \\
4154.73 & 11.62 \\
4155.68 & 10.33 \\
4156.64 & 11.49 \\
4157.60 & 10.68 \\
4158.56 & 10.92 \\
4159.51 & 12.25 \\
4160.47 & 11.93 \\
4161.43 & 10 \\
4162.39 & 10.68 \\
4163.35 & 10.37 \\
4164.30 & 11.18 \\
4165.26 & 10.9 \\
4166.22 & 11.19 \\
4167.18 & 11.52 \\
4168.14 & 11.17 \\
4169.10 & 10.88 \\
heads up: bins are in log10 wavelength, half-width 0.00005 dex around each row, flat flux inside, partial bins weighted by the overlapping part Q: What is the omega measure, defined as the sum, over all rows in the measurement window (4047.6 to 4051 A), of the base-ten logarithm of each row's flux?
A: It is 4.1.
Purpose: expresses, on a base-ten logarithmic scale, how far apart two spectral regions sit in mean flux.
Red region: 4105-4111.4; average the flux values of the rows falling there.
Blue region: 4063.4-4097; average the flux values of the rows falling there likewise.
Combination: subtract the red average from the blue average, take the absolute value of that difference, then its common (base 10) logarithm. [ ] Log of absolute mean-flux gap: 0.4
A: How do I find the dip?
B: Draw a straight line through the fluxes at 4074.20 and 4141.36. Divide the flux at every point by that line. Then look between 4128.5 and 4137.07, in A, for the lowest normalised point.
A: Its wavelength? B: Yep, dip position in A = 4128.98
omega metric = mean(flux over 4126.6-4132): 9.3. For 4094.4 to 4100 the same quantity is 5.5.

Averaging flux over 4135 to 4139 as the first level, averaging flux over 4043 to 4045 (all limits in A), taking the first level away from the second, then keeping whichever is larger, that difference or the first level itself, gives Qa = 10.1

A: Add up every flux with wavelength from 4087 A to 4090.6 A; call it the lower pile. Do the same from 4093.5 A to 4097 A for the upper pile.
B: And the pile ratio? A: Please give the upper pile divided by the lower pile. 0.72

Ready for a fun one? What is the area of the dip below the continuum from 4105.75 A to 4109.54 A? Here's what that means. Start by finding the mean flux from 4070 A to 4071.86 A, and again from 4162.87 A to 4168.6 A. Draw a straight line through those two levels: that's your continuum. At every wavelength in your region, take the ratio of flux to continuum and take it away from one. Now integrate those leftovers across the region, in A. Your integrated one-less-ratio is 1.5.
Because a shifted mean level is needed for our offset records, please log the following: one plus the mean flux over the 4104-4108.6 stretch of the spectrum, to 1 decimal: 6.6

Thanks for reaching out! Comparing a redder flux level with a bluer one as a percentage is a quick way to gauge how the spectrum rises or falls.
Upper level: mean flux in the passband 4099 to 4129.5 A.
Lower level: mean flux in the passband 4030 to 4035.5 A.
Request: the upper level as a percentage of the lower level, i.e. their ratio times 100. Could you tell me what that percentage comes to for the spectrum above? 60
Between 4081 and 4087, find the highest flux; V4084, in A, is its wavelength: 4081.71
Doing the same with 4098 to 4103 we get 4098.67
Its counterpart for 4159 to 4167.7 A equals 4159.51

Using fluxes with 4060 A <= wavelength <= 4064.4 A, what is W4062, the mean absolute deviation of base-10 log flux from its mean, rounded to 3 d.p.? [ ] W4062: 0.026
